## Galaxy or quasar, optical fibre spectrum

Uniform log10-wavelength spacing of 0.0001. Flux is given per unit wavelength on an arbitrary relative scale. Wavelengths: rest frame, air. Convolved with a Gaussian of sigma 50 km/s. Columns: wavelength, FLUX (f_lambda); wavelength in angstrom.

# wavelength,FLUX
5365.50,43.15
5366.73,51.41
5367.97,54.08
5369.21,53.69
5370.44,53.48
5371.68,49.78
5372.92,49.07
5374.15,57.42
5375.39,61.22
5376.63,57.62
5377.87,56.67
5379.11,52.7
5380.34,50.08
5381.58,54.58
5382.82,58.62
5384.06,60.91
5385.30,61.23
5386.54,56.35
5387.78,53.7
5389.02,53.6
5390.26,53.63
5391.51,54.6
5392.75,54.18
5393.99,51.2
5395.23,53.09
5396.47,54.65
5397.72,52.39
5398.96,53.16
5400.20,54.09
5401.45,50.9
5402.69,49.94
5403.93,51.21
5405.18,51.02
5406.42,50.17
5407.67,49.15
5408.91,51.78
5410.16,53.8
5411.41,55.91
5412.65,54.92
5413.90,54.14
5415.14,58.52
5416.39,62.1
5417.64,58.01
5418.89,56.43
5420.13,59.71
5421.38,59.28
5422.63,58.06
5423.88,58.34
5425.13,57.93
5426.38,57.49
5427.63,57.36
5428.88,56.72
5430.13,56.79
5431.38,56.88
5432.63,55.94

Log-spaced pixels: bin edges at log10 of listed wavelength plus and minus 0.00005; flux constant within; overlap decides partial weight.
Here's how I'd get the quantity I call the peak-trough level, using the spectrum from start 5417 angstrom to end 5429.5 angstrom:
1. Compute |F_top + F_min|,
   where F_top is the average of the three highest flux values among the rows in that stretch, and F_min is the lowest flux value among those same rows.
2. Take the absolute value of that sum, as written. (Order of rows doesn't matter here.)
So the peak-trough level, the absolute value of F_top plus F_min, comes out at 116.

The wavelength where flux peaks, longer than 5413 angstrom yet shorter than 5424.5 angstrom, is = 5416.39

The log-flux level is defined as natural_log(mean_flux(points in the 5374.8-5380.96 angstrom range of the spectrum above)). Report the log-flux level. 4.02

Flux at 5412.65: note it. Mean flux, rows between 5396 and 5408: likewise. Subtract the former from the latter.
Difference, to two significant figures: -3.3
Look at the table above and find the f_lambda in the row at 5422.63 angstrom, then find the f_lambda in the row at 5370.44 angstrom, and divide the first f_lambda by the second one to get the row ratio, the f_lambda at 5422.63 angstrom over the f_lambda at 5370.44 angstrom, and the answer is 1.09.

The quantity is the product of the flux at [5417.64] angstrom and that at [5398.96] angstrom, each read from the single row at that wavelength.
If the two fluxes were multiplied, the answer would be 3084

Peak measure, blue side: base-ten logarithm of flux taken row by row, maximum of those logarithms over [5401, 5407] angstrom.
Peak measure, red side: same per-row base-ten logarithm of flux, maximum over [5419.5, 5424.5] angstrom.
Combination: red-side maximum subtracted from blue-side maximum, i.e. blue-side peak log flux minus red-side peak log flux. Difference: -0.067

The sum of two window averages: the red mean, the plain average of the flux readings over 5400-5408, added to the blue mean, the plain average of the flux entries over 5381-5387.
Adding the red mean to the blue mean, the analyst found 109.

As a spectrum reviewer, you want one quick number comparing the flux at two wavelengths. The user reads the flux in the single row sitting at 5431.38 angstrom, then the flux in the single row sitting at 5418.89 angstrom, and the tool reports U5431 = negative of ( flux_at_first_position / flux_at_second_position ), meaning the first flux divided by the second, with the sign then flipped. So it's -1.01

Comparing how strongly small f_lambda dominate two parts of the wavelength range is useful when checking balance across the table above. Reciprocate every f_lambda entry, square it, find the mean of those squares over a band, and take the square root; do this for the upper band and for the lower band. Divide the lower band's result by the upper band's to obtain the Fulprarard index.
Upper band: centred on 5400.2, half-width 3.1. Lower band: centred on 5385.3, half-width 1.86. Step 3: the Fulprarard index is 0.88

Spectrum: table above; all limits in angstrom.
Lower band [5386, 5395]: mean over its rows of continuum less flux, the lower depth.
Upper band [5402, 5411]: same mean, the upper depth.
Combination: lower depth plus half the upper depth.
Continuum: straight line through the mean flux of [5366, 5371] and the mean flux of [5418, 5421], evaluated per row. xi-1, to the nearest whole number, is 4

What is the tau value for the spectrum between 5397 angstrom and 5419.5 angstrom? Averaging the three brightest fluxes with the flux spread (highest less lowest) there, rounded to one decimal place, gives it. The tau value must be 36.2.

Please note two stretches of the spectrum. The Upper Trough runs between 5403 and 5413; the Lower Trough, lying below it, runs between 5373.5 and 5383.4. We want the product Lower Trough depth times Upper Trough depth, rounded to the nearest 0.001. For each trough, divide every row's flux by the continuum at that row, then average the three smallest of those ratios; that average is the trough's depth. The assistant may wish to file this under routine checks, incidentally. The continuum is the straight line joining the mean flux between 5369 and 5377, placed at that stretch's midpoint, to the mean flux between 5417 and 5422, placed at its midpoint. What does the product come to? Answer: 0.831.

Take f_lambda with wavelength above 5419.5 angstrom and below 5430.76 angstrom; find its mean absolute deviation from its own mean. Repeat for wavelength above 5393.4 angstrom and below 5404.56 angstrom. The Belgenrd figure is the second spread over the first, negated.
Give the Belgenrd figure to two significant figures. -1.7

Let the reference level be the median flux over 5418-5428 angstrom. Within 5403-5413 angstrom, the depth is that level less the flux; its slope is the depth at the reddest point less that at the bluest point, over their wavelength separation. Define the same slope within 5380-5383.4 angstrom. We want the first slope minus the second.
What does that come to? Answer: 3.0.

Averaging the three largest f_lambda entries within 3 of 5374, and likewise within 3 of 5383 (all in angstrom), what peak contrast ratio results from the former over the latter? 0.98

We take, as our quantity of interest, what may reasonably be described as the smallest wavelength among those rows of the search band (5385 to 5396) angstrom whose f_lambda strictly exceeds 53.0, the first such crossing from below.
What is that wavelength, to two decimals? 5385.30 angstrom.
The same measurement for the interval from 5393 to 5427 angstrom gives 5395.23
